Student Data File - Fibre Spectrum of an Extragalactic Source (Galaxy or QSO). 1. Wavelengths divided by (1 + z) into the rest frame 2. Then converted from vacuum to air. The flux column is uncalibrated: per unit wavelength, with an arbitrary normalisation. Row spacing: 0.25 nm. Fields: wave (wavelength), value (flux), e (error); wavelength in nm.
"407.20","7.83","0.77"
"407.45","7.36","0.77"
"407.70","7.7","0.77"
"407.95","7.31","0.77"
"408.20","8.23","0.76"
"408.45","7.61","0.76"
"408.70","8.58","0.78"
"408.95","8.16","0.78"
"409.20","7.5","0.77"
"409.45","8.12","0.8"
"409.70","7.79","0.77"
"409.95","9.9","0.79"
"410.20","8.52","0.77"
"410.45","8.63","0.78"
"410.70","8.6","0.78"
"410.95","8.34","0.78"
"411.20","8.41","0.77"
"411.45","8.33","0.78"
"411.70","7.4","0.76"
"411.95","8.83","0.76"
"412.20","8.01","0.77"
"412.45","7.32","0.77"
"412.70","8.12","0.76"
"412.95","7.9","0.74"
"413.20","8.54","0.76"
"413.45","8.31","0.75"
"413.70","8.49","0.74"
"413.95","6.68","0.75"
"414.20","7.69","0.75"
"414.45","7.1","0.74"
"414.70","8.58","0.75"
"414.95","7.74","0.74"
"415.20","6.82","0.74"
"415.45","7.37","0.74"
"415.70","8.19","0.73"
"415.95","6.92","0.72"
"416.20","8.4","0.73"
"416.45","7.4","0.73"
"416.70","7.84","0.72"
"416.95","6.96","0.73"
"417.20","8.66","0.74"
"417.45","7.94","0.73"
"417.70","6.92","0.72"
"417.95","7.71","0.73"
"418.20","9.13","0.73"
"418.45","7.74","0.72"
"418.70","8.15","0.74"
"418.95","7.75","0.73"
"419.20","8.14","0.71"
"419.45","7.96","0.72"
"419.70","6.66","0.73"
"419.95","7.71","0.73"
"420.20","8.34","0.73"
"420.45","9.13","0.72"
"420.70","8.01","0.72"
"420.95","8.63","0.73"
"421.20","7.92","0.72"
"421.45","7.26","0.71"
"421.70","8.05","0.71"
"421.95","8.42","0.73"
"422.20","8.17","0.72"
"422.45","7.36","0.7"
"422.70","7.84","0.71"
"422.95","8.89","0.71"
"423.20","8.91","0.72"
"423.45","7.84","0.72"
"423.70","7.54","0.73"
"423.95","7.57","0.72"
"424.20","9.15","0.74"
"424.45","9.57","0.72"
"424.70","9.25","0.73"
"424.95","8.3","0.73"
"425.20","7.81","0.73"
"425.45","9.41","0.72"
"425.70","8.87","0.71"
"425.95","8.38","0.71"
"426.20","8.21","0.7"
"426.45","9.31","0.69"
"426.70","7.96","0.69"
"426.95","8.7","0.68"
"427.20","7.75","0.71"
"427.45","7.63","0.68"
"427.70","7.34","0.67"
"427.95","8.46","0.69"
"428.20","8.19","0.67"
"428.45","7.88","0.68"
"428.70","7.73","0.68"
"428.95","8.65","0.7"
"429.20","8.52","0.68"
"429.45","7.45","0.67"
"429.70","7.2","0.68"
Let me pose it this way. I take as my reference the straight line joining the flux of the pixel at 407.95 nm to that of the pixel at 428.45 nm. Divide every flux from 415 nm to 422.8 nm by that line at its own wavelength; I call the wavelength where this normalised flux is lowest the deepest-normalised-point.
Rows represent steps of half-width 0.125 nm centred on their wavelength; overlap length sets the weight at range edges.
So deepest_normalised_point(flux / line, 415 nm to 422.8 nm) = 419.70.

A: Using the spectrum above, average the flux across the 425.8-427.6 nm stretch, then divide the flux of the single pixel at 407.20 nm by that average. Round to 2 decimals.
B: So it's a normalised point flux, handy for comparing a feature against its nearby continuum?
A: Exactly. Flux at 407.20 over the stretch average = 0.95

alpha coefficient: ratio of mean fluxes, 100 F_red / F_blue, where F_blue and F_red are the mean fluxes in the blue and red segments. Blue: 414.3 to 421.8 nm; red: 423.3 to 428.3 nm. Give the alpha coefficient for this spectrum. 107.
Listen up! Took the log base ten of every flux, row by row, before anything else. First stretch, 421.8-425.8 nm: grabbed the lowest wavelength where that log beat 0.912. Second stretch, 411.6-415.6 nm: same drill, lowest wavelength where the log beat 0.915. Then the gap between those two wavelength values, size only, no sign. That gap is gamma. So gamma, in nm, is 10.00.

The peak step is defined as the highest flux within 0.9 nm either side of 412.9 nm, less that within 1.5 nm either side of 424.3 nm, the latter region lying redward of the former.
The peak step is -1.0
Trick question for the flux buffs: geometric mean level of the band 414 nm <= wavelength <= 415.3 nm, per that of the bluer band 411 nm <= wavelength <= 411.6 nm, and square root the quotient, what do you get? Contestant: 0.95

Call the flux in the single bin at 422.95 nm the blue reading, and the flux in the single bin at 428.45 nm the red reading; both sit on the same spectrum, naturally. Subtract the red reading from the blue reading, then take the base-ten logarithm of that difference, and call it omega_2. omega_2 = 0.00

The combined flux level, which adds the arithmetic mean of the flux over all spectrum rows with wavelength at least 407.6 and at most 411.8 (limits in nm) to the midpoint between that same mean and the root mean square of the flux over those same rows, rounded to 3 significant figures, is 16.4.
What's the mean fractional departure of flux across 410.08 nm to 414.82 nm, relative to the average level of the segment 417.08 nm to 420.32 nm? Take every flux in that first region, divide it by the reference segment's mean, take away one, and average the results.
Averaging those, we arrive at 0.024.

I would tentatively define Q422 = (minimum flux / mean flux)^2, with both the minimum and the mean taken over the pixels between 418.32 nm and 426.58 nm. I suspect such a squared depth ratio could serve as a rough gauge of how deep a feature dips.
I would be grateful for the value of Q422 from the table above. 0.652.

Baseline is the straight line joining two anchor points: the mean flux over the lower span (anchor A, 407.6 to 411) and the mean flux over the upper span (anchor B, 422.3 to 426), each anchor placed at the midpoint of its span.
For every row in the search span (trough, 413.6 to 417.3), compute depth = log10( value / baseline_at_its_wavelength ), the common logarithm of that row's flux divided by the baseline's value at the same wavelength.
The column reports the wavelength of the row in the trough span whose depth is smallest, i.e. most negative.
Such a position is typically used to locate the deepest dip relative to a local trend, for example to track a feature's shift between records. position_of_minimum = 413.95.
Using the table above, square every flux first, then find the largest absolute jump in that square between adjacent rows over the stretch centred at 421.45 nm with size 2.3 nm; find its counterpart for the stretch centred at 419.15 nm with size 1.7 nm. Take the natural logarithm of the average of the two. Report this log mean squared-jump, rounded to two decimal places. 2.95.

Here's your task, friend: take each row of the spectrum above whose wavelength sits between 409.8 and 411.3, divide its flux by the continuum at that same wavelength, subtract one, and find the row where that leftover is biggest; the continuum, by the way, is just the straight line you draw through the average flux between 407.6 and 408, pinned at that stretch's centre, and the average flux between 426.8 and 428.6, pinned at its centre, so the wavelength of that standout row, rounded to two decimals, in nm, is 409.95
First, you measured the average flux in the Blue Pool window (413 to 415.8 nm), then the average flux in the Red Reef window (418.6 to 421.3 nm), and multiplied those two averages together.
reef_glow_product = 62.5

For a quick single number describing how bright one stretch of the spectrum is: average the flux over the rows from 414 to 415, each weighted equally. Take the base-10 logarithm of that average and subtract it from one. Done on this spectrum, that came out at 0.11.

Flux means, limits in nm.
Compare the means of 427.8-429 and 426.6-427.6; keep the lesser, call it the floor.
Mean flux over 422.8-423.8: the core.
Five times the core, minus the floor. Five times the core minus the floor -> 33.5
